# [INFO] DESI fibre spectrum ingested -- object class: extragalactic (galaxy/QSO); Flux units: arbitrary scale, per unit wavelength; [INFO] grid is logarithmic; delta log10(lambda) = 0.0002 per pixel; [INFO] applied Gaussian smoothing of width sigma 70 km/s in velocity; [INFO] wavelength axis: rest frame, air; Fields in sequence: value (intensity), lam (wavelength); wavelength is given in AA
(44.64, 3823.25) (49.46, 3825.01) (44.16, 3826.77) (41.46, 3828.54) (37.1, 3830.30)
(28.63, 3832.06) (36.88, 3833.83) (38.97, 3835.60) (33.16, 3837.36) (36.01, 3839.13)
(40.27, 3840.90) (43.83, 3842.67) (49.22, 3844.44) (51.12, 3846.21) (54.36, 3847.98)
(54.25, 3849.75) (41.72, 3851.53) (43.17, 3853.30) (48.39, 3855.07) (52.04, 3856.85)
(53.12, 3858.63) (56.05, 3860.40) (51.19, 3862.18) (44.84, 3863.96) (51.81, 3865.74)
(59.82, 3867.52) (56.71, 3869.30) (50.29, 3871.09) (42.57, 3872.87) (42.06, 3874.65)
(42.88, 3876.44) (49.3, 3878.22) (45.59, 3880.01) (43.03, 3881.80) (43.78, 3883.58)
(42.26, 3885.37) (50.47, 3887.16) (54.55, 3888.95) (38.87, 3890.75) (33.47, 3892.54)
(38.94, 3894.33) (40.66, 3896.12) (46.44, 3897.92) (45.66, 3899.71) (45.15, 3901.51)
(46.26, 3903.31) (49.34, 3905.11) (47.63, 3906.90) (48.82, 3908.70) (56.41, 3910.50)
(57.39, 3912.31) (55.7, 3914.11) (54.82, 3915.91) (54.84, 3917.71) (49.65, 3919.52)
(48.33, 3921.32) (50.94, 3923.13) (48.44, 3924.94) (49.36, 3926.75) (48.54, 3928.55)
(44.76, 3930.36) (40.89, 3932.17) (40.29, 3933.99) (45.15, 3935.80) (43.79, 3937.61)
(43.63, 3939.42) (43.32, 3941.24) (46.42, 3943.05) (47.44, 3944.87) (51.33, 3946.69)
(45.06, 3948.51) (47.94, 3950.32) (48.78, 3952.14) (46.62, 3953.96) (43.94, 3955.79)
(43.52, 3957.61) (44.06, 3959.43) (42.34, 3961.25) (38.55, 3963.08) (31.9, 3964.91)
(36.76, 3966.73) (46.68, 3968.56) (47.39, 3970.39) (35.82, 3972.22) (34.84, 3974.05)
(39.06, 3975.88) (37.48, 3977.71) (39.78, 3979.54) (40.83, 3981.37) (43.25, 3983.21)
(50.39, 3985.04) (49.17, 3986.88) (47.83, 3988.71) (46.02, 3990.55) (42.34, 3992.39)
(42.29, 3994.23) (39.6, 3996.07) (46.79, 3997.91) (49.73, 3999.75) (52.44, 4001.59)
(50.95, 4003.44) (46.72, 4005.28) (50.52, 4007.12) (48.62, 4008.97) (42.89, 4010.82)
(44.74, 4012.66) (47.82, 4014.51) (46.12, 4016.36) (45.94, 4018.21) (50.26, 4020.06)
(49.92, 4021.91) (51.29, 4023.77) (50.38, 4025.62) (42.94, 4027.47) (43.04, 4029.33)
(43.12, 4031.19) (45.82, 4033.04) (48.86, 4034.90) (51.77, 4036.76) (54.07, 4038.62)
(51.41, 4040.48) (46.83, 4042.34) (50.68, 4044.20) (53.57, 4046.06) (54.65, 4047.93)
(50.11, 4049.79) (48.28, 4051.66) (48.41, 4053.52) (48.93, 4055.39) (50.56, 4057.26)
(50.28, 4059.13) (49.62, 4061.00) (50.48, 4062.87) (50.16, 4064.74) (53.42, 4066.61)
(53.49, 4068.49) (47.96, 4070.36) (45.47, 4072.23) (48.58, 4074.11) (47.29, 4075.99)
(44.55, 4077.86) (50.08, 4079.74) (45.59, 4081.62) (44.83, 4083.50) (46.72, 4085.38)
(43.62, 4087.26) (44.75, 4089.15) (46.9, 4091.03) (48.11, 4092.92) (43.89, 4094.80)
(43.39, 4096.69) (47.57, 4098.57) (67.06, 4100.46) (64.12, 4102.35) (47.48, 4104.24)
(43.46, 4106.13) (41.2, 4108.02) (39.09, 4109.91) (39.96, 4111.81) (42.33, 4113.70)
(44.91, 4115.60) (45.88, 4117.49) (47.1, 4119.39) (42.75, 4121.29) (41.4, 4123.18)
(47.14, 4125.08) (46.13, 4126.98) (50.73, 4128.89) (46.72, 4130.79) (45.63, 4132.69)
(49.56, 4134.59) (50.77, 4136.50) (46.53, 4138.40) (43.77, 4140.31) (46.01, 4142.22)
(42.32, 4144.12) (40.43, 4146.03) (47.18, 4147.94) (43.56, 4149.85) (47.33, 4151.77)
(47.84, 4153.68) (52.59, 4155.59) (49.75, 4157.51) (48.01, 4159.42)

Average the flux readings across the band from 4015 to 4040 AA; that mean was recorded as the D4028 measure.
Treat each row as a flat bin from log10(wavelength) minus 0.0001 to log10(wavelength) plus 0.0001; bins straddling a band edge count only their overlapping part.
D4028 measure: 48.0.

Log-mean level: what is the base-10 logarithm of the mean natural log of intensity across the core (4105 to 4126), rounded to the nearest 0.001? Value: 0.576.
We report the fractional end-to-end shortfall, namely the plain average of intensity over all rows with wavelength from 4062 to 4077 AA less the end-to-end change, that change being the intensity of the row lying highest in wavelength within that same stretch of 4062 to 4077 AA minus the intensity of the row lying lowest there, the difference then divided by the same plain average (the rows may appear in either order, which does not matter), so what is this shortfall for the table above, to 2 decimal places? 1.06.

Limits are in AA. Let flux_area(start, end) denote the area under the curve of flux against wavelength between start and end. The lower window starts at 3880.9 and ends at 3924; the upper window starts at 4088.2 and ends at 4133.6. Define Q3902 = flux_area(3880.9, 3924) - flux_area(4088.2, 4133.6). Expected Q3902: -60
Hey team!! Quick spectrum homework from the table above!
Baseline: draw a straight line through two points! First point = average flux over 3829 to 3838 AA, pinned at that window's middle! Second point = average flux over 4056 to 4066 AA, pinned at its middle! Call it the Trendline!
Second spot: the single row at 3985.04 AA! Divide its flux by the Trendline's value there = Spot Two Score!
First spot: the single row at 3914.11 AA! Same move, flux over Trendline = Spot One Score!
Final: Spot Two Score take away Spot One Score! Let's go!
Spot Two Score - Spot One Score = -0.26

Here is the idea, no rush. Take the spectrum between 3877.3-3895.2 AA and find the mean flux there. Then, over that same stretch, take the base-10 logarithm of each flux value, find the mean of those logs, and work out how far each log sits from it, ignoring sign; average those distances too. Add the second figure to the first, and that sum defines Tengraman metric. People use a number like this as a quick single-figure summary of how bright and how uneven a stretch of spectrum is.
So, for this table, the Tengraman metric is 44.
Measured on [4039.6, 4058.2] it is 50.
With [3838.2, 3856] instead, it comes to 46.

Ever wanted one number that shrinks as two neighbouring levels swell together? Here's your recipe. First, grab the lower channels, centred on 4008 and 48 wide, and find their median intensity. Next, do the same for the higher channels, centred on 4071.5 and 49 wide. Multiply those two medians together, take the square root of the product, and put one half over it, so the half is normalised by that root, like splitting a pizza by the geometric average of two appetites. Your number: 0.0105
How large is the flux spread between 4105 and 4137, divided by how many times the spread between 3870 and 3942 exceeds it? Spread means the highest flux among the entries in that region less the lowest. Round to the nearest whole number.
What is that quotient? 6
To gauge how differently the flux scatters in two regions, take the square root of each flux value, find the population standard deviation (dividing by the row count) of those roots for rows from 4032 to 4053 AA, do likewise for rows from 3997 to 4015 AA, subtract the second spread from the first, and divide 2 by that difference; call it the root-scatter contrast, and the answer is -320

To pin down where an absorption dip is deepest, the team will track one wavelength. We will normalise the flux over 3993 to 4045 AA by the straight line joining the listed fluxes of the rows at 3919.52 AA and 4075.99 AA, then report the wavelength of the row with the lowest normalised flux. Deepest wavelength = 3996.07 AA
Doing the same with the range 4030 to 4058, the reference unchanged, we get 4031.19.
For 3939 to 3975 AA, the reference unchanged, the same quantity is 3964.91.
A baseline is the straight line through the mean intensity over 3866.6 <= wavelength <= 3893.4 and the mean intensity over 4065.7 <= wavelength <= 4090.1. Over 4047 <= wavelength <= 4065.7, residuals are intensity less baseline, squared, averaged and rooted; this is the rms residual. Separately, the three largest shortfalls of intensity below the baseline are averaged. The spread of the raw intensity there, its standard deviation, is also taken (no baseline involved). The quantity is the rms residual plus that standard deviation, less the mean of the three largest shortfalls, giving 6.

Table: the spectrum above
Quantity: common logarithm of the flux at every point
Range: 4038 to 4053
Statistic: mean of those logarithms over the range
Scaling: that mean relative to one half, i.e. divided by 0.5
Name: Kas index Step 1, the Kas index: 3.42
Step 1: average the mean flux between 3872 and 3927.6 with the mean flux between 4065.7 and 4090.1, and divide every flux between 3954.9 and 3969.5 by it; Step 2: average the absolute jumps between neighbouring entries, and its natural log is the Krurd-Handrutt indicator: -2.5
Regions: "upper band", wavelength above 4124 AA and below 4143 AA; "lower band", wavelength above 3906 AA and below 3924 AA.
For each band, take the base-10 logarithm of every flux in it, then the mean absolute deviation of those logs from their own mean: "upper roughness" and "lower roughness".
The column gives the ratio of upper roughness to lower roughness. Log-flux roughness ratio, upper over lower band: 0.59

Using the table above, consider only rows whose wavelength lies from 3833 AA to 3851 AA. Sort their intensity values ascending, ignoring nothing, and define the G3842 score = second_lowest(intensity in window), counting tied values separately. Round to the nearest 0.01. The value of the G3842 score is 36.01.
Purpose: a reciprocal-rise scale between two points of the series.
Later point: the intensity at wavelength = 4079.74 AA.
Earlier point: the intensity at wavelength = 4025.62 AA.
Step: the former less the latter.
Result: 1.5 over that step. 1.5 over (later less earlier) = -5.0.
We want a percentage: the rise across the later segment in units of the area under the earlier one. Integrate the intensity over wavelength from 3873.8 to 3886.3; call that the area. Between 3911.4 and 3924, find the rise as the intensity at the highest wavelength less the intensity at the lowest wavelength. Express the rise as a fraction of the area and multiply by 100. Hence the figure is -1.2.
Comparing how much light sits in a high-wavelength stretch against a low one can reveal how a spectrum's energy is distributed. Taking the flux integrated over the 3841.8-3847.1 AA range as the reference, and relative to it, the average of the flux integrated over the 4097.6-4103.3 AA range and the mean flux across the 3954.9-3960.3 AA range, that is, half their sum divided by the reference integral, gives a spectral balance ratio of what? 0.75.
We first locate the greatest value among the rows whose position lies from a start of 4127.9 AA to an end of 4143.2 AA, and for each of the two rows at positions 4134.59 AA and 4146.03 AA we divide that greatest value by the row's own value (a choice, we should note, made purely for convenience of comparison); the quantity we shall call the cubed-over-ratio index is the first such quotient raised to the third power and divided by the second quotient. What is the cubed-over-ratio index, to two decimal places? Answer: 0.86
